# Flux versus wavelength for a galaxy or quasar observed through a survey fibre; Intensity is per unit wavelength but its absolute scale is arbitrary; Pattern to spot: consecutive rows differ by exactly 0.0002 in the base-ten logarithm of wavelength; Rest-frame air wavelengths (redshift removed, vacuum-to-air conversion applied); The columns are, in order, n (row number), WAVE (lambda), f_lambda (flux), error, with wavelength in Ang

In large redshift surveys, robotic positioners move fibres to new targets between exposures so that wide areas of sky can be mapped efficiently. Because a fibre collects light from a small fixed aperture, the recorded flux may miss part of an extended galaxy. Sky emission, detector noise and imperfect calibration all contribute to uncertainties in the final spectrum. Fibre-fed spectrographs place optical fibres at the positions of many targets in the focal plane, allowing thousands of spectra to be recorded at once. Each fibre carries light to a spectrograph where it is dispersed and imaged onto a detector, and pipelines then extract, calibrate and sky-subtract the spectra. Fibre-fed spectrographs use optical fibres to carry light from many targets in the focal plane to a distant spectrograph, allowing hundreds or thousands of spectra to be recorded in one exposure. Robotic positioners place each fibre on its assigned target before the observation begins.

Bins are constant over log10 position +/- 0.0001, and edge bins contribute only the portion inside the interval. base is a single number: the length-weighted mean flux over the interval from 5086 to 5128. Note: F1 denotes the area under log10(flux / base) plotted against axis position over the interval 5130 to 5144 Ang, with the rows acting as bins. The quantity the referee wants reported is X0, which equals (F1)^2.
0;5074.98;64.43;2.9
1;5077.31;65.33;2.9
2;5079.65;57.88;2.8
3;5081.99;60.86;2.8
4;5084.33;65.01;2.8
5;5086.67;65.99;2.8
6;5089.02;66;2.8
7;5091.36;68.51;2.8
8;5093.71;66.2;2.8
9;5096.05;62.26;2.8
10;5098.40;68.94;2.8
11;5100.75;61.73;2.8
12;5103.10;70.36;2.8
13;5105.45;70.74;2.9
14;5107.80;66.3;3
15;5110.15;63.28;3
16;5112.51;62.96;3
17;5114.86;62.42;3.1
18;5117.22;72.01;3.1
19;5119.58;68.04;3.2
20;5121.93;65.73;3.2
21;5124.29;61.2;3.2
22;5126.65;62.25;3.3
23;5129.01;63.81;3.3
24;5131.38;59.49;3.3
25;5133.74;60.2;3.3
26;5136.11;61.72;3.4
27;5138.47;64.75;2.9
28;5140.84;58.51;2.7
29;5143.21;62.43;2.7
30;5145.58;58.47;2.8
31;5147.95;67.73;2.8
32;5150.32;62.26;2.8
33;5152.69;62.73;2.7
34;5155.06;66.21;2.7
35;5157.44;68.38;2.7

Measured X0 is 0.20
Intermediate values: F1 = -0.4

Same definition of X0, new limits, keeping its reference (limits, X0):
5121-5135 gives 0.13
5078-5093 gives 0.03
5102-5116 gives 0.00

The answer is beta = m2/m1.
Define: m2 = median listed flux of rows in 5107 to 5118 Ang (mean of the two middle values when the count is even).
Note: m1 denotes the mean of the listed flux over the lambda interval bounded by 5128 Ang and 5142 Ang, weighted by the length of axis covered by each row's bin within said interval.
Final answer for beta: 1.03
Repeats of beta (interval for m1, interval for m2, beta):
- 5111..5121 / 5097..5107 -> 1.05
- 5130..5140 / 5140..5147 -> 0.95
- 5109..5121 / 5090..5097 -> 1.01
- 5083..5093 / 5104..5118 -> 0.98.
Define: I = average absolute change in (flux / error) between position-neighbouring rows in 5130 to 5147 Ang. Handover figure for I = 1.5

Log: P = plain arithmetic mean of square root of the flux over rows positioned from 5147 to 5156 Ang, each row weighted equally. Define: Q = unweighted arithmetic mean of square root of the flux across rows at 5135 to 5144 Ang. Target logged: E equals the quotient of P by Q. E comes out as 1.02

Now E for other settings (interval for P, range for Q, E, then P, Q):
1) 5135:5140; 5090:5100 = 0.98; 7.95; 8.15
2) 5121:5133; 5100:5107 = 0.96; 7.90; 8.22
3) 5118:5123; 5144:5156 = 1.03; 8.18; 7.96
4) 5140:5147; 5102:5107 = 0.92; 7.73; 8.40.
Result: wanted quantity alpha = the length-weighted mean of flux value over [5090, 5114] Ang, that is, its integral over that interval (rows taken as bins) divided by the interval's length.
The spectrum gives 66.1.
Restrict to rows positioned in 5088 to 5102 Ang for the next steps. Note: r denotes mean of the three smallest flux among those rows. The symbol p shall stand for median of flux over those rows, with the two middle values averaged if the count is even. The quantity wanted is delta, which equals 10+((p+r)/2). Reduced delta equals 75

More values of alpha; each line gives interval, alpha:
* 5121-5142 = 61.9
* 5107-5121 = 65.8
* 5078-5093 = 64.1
